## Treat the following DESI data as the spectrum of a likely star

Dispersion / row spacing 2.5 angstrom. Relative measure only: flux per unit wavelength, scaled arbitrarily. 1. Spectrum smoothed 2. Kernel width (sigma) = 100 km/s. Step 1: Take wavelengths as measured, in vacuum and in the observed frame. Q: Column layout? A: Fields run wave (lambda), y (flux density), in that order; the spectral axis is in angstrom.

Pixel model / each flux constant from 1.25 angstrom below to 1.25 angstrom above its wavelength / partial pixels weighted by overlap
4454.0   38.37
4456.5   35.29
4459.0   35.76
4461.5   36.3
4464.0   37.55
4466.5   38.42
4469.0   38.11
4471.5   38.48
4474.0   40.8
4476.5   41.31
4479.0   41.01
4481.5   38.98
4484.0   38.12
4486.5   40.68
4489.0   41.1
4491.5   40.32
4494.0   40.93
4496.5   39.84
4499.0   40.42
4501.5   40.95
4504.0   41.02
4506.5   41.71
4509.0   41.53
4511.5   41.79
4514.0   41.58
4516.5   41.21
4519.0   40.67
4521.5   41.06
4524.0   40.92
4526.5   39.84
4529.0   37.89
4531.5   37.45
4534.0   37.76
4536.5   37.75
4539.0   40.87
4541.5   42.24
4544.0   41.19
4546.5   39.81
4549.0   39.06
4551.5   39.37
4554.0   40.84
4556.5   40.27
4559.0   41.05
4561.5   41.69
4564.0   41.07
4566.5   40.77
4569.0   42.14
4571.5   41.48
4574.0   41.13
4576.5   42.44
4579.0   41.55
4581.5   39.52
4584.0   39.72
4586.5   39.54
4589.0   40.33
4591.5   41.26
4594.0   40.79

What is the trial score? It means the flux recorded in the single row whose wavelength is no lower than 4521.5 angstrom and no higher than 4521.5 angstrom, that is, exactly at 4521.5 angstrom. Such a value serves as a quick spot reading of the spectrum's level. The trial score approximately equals 41.06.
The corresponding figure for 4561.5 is 41.69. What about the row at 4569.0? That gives 42.14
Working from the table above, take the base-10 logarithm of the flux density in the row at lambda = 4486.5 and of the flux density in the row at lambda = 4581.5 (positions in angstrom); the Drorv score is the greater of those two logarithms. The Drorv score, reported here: 1.61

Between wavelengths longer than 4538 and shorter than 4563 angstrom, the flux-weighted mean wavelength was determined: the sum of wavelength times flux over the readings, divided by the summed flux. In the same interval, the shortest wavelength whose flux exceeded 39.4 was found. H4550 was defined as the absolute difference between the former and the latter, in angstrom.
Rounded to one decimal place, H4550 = 11.2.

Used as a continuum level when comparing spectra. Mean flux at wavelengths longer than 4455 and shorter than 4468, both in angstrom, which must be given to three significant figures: 36.7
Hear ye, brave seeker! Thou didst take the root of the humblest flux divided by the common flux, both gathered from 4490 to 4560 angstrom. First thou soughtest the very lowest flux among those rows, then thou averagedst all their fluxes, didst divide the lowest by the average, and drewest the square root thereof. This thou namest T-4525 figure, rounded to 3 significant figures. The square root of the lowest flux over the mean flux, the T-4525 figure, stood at 0.964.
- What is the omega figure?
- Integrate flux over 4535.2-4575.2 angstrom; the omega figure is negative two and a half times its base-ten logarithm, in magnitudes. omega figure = -8.03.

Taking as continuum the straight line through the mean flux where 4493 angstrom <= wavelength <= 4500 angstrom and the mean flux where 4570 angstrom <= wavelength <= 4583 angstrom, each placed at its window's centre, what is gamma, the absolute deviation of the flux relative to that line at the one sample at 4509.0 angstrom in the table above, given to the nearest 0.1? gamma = 1.0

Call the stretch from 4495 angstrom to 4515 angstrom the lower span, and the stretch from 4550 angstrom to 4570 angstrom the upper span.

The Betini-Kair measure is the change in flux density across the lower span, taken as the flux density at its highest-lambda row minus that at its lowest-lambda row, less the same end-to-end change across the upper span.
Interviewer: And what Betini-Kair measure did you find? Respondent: -1.0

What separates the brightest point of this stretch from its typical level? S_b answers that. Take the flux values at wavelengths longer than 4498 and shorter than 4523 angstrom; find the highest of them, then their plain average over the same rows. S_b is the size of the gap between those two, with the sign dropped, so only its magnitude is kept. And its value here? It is 0.6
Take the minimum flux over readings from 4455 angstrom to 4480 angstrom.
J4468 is 35.29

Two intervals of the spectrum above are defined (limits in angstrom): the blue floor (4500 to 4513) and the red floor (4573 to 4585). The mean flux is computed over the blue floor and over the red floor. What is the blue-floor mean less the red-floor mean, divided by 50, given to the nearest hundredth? 0.01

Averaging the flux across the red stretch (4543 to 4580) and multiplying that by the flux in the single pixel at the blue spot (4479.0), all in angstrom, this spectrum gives 1678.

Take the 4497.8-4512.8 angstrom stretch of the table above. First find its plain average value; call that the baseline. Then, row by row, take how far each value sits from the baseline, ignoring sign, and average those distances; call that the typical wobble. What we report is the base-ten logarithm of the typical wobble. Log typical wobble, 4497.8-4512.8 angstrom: -0.36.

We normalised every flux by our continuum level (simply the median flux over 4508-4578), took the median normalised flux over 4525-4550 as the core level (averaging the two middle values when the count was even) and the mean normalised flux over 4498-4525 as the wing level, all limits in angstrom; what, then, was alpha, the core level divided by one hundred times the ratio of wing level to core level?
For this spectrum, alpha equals 0.0092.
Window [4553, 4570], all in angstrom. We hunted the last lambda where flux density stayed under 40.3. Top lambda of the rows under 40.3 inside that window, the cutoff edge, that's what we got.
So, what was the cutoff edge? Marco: 4556.5 angstrom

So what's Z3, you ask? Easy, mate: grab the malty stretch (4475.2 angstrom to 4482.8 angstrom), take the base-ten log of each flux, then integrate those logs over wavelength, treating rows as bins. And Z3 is 12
